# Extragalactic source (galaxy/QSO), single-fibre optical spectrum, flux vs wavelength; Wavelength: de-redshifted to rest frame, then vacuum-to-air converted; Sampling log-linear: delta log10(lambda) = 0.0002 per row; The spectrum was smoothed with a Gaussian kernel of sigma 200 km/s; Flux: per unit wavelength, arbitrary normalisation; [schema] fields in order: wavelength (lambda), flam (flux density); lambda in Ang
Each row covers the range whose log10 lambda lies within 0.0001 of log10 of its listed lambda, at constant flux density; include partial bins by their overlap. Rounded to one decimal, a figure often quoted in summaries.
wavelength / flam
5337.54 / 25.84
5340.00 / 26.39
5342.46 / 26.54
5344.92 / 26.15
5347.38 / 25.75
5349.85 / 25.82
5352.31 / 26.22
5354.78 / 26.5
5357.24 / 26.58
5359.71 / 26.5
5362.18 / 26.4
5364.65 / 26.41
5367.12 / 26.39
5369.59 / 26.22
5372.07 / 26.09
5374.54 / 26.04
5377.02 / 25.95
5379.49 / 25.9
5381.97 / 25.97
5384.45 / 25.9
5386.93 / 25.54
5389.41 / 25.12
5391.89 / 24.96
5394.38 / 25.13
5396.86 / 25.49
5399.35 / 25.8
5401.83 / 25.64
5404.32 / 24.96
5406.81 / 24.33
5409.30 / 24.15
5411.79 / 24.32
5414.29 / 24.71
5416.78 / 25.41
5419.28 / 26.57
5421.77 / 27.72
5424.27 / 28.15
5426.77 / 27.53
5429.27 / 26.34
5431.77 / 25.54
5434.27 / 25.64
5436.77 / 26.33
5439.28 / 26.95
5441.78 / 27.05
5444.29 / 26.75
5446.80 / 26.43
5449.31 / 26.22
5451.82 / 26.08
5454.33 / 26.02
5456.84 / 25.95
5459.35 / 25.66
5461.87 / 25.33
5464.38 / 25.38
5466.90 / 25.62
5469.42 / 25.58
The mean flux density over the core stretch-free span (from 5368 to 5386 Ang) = 26.0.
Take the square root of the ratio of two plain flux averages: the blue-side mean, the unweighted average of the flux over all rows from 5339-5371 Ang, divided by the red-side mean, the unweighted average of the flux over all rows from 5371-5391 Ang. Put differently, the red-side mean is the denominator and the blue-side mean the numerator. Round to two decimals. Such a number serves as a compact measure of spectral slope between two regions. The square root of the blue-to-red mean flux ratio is 1.01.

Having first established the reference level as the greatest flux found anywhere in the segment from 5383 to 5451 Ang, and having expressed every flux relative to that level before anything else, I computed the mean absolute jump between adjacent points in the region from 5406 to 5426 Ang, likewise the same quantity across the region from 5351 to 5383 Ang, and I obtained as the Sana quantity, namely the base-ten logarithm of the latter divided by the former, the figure -0.80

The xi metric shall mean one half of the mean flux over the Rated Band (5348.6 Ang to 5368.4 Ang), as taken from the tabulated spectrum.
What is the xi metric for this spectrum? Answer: 13.2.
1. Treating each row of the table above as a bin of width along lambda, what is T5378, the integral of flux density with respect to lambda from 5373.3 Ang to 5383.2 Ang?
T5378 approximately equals 257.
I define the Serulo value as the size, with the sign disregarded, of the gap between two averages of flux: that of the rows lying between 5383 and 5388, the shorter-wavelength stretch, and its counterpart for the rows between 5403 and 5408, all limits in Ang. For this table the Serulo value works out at 1.1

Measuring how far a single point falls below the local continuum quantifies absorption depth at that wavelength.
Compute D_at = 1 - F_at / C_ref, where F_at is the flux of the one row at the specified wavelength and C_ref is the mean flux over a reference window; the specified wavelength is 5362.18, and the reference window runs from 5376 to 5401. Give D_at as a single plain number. -0.032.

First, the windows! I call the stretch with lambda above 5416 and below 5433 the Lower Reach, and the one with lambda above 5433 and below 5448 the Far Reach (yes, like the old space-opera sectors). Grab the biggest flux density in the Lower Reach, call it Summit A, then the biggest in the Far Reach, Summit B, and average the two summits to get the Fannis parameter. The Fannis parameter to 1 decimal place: 27.6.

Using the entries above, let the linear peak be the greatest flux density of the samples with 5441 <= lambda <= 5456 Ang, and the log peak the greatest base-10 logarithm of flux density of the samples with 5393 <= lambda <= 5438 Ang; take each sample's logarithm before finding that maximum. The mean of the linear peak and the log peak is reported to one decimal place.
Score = 14.2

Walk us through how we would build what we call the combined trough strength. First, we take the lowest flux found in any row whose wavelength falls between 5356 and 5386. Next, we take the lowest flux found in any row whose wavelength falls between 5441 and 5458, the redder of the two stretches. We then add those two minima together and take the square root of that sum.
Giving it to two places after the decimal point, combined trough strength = 7.20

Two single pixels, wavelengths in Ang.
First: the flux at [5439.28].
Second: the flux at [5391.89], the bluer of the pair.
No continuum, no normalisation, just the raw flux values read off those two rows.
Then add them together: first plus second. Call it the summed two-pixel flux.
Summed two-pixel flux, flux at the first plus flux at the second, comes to 51.9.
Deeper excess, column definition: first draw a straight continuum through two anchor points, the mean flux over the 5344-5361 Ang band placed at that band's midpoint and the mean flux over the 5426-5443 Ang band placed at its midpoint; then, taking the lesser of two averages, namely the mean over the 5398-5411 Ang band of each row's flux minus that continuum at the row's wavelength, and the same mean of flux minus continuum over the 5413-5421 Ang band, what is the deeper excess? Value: -1.4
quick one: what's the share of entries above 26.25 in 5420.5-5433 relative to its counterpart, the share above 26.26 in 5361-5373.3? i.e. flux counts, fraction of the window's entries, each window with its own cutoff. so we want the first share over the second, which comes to 1.3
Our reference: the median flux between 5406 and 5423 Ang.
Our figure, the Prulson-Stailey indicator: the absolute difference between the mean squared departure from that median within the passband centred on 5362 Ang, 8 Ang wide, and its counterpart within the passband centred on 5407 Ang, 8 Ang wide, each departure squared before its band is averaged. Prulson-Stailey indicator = 2.8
